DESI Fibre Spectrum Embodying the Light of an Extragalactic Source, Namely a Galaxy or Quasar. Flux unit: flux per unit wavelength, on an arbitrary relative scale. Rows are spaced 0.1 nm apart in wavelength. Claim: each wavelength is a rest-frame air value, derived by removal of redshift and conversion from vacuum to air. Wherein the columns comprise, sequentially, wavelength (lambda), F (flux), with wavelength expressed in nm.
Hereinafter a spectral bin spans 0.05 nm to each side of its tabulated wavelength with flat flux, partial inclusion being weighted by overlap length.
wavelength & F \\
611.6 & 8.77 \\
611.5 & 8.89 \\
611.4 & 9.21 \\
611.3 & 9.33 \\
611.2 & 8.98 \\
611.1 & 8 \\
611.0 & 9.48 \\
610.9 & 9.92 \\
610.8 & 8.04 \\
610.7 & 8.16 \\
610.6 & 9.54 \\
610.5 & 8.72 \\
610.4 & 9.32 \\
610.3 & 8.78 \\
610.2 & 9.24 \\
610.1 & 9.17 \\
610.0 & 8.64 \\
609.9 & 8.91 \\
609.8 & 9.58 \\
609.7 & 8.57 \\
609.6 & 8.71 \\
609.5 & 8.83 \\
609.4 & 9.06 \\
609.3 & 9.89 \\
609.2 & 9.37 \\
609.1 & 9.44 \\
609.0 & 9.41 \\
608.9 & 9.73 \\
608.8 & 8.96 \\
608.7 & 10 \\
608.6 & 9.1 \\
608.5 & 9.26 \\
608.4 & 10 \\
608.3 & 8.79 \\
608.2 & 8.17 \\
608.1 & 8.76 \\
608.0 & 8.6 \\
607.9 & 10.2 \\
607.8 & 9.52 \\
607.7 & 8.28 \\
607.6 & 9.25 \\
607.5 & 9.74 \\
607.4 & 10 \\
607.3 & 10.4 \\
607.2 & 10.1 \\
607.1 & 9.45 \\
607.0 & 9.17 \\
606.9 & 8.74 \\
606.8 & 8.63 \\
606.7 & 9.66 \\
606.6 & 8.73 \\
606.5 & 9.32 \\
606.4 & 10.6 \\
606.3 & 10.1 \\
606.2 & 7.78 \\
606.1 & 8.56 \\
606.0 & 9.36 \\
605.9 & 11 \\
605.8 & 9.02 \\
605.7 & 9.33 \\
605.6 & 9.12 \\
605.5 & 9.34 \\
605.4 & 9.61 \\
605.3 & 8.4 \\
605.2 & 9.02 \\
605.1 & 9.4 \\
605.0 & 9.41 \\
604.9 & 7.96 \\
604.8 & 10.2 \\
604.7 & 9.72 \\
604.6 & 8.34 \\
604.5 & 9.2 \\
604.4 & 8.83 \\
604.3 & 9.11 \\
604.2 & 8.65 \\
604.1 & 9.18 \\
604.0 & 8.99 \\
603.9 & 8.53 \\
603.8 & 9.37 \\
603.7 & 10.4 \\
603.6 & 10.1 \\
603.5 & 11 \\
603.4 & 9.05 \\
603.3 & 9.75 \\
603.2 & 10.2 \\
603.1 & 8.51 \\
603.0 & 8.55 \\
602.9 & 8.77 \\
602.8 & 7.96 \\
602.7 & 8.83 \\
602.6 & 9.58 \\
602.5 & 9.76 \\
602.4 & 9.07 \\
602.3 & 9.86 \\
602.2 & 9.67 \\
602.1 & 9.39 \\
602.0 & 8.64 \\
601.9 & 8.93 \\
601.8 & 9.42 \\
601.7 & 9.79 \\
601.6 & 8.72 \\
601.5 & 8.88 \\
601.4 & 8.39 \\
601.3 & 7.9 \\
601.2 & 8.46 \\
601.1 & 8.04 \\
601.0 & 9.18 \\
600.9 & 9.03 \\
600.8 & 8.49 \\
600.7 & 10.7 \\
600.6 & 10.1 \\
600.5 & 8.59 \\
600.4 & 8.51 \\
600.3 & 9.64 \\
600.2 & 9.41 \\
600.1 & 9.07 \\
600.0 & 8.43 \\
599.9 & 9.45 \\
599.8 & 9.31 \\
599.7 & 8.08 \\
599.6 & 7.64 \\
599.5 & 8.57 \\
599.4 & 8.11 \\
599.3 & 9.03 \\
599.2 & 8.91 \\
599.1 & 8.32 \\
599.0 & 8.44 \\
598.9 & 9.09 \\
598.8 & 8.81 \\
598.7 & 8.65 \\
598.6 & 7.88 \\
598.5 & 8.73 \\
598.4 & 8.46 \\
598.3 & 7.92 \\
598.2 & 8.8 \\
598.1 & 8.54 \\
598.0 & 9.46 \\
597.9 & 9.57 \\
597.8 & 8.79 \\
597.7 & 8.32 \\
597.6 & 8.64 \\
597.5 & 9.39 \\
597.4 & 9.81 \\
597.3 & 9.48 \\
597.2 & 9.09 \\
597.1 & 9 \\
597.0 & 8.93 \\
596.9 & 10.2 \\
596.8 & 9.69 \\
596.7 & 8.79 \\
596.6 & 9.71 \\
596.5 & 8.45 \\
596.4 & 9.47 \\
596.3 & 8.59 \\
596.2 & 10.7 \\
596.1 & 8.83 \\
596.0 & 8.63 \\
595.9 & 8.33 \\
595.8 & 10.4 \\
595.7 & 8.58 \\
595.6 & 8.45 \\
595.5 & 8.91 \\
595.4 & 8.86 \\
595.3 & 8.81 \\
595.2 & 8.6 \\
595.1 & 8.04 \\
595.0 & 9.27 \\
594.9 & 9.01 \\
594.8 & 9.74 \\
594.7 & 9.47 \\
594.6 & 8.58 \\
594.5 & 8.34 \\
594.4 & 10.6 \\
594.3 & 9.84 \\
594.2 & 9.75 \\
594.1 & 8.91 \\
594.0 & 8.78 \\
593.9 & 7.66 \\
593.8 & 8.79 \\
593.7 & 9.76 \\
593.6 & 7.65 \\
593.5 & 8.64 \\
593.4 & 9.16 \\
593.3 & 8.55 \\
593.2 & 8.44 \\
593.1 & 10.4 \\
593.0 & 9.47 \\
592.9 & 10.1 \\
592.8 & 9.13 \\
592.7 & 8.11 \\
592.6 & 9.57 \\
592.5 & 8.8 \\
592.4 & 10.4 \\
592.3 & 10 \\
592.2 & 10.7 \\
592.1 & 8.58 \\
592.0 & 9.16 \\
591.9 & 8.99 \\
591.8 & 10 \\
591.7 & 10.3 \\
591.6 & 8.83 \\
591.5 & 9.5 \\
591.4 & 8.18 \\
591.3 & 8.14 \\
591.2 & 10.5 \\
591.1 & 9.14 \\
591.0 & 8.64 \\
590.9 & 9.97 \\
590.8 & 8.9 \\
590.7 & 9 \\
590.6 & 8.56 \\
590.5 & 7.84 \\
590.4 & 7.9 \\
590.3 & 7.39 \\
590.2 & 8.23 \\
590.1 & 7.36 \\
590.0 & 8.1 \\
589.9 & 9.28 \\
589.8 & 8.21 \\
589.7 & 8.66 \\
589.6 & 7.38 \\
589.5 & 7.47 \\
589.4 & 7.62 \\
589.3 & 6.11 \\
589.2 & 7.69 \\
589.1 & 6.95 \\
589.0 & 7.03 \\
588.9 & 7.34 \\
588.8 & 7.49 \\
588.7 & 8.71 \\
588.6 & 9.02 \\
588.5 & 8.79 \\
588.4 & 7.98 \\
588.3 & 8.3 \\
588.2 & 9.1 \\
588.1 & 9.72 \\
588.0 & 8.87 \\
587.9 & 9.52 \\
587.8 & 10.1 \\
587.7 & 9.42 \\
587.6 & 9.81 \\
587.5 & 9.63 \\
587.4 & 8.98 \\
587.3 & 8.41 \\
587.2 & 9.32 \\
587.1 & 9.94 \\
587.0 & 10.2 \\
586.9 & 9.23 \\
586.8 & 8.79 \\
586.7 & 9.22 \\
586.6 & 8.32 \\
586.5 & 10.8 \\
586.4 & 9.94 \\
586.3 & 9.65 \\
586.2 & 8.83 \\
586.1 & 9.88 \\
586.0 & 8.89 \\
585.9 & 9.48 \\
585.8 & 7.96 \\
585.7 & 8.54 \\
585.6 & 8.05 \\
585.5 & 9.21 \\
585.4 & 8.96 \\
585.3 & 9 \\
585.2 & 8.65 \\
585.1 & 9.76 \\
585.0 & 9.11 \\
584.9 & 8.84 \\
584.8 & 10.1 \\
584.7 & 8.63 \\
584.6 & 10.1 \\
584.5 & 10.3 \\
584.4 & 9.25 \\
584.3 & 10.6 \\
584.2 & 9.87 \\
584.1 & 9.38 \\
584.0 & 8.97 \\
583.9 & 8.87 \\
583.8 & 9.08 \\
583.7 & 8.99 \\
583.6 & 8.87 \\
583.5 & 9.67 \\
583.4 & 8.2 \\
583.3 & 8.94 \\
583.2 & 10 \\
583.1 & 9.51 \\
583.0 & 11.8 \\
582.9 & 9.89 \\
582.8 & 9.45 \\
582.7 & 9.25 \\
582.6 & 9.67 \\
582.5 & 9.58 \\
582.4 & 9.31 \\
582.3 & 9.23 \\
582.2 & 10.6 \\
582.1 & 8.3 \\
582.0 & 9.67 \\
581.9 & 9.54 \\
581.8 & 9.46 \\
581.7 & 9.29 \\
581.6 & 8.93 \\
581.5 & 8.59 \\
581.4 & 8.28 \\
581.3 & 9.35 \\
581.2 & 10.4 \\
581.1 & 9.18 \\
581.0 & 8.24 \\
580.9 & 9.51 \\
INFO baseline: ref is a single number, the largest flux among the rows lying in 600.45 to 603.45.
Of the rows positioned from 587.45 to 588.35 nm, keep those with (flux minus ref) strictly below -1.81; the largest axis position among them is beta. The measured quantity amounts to 588.3 nm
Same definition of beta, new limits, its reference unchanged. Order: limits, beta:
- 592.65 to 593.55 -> 593.5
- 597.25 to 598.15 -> 598.1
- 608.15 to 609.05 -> 608.3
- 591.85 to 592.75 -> 592.7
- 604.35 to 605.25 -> 604.9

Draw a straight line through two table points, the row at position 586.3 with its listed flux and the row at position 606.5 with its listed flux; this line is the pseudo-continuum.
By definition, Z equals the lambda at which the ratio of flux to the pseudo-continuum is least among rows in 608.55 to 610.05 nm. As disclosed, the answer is 609.7 nm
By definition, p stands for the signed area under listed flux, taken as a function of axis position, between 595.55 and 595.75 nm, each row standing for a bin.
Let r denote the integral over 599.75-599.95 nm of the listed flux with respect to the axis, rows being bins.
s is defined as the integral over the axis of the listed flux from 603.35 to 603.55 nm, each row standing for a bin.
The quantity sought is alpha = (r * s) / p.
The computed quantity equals 2.21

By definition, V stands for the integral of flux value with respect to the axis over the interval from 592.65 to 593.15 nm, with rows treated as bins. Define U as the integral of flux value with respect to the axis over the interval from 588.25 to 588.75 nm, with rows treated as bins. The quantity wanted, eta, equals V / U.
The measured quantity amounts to 1.10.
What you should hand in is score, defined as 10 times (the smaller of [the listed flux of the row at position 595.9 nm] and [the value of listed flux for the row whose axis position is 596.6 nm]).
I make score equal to 83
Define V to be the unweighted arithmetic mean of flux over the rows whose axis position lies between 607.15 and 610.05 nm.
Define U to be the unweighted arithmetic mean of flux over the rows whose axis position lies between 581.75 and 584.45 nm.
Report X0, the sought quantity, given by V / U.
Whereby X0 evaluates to 0.98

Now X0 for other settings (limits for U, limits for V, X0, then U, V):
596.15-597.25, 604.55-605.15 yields 0.98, 9.33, 9.2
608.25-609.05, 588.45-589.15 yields 0.84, 9.41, 7.9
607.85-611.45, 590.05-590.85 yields 0.89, 9.11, 8.1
